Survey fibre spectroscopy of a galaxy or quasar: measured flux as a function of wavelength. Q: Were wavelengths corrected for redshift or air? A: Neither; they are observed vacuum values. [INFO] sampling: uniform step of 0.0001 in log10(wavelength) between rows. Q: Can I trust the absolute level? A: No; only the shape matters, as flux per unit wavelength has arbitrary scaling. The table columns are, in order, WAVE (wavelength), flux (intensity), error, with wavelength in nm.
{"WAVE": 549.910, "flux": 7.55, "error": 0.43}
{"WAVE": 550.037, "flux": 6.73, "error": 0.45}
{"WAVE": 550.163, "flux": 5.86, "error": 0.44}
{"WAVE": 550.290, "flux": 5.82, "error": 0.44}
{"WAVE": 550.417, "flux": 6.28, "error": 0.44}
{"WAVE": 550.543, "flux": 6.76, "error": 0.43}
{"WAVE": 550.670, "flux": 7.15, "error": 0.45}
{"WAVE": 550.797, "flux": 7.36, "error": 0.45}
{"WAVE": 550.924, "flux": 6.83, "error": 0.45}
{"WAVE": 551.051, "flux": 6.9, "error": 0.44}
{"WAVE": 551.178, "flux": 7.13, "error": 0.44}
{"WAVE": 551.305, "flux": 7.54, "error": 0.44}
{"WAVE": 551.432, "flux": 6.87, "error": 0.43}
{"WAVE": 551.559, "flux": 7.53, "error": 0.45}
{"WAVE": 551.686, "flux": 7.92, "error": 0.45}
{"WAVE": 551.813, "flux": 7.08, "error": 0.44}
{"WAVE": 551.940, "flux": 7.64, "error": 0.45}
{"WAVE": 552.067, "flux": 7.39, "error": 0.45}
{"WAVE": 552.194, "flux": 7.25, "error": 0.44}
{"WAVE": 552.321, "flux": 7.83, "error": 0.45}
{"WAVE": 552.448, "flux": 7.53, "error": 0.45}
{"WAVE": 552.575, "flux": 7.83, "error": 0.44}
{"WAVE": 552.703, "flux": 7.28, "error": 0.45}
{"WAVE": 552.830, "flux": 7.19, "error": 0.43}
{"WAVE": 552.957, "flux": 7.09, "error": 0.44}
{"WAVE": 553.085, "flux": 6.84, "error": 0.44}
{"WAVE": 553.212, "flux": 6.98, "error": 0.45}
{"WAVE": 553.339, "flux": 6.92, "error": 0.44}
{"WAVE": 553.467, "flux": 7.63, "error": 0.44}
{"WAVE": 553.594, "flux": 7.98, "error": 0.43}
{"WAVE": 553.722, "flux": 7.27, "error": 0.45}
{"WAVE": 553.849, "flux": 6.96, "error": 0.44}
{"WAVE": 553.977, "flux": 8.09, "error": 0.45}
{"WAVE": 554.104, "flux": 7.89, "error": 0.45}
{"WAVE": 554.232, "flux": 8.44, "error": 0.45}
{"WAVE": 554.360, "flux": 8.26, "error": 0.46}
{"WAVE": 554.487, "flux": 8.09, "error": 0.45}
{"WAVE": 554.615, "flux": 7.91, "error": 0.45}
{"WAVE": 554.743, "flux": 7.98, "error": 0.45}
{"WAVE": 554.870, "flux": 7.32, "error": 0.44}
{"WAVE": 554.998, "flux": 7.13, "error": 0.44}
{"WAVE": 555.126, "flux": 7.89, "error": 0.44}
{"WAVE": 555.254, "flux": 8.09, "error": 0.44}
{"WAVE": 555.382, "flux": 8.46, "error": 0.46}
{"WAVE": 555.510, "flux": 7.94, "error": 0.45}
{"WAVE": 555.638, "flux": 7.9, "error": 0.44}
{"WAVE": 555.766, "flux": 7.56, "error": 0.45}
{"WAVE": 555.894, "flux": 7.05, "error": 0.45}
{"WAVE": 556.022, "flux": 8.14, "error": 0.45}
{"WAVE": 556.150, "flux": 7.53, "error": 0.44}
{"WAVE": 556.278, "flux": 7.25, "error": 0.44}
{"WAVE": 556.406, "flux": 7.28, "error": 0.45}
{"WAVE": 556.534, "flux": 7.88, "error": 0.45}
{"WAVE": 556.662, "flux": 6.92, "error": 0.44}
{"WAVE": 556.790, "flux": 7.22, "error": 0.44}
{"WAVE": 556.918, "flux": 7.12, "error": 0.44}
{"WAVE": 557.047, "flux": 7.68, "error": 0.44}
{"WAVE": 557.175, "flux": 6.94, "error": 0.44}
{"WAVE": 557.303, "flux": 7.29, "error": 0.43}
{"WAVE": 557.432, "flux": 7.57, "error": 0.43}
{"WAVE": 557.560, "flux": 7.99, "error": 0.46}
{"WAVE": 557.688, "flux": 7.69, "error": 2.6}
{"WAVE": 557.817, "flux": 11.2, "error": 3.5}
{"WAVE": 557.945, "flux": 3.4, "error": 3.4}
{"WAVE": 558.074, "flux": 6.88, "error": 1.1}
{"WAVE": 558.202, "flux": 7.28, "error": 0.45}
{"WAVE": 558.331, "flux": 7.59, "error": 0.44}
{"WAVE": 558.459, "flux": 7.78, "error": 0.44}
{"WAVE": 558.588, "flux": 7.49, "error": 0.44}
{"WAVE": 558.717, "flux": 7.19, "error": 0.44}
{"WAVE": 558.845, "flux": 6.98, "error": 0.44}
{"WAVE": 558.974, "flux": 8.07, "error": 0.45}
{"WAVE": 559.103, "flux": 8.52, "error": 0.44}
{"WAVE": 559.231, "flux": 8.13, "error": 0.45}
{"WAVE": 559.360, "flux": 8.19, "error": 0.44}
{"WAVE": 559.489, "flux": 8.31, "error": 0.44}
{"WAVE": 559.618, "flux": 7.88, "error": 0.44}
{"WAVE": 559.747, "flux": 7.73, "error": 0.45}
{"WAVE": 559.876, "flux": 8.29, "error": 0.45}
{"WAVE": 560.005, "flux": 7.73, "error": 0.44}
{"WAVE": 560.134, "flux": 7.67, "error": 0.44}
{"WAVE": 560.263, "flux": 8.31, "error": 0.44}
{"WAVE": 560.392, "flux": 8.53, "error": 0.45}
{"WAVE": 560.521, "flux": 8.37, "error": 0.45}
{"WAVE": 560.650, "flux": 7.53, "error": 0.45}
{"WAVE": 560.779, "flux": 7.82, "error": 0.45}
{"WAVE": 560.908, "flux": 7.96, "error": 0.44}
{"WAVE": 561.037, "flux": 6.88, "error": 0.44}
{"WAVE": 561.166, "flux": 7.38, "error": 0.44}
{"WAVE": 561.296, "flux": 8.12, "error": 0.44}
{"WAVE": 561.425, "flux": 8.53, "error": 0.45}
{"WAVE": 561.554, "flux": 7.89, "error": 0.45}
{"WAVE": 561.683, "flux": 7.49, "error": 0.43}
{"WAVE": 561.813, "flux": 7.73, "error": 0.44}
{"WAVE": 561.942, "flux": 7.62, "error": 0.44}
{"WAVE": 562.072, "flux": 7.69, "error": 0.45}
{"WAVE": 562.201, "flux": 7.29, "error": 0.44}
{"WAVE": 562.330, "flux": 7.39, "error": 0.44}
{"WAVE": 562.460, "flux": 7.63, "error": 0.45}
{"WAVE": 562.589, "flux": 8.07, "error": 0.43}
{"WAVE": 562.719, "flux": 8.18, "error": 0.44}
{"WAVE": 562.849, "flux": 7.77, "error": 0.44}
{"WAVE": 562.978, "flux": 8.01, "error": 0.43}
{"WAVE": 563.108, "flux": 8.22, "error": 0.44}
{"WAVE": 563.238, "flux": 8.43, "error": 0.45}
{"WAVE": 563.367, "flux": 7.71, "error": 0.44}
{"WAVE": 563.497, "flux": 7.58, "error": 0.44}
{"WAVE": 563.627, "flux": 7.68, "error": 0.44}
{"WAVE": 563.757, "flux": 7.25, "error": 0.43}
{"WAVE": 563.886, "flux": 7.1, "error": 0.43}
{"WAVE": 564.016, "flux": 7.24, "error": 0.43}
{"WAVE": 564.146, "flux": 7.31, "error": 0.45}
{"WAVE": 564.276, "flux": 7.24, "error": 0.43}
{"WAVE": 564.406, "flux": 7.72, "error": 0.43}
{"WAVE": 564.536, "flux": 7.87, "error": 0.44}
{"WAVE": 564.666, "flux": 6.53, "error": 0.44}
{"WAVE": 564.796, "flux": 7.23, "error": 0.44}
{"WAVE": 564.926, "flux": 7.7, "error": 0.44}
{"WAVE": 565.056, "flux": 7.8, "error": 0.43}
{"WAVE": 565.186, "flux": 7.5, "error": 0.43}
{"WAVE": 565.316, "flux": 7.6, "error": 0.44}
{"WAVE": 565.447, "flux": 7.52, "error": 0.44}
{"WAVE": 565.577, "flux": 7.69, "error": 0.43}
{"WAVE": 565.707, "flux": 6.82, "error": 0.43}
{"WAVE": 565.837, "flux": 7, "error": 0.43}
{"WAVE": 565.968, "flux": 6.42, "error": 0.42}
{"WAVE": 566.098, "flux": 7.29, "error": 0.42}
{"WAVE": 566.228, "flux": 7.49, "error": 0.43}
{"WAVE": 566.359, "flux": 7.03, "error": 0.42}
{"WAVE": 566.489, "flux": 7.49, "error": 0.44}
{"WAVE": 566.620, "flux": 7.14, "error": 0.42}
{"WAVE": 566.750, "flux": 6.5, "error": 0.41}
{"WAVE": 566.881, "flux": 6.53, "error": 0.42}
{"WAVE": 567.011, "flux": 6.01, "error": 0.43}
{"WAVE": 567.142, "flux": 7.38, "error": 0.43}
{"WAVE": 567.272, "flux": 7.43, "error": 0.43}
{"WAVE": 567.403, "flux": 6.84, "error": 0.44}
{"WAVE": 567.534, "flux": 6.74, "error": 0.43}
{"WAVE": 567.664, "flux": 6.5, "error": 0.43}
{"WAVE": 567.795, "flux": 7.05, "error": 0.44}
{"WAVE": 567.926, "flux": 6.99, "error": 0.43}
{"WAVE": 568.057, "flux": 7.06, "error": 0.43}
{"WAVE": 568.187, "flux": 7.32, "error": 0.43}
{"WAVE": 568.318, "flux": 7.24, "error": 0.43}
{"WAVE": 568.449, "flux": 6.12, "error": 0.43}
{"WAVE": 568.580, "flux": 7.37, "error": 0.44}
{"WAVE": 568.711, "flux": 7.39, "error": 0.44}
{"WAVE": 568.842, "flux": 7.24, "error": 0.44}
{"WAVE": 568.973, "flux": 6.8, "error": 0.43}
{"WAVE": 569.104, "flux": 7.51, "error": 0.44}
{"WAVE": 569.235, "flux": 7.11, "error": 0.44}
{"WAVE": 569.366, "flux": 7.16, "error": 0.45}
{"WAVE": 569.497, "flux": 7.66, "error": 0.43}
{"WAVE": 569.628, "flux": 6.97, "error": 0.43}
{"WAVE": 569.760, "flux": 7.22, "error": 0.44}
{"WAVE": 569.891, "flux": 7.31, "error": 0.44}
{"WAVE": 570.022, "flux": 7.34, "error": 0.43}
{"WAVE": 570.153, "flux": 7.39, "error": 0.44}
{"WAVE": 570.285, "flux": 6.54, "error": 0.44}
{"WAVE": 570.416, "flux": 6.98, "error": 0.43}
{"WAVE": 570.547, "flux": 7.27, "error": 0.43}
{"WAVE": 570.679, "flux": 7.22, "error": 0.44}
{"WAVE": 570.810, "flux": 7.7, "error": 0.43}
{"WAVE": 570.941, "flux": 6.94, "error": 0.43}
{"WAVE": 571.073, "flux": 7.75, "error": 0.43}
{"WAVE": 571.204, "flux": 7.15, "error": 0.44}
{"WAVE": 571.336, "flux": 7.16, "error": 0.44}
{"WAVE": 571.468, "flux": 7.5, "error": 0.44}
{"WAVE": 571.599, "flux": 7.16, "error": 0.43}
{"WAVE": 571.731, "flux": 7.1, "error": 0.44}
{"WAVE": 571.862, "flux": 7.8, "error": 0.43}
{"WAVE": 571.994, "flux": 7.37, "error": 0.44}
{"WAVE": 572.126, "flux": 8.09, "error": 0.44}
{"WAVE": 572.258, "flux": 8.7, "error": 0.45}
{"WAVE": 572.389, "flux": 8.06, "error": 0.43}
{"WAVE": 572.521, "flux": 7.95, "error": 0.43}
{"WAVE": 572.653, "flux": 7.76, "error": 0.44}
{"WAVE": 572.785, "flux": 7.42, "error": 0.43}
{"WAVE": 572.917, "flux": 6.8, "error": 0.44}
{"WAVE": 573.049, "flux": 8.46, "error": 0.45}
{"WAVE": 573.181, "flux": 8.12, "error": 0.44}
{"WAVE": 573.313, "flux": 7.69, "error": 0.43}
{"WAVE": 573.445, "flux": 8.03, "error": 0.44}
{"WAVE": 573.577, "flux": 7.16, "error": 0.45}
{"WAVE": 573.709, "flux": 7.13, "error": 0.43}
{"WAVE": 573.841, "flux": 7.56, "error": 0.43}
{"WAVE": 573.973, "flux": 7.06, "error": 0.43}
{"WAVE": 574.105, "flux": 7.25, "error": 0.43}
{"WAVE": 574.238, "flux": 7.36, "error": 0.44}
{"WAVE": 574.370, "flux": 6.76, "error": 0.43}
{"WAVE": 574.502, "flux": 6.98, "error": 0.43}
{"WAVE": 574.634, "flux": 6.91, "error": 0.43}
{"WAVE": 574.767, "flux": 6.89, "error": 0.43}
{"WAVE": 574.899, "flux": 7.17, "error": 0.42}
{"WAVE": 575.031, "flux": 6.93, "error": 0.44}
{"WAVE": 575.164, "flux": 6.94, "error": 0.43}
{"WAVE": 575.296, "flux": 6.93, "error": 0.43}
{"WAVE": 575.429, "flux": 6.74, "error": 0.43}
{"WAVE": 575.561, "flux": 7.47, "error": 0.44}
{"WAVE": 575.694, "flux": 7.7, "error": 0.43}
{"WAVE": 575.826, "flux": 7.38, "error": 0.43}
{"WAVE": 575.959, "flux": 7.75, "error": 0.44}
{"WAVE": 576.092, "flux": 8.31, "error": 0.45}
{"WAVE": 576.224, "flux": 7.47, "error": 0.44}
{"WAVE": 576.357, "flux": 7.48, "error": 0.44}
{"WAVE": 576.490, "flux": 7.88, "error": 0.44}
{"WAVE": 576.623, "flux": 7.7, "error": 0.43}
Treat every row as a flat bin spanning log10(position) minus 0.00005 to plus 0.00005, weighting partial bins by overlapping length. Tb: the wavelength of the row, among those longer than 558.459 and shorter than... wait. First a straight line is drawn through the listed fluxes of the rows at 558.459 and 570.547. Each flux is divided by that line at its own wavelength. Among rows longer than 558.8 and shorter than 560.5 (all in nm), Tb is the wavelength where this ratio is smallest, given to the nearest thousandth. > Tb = 558.845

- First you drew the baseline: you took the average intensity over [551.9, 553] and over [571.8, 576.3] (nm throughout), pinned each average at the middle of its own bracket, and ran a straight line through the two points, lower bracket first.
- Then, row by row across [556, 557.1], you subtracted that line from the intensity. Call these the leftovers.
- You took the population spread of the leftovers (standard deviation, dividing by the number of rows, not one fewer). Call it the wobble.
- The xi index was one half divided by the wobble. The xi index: 1.35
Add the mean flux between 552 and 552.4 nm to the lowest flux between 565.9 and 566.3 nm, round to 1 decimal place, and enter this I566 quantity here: 13.9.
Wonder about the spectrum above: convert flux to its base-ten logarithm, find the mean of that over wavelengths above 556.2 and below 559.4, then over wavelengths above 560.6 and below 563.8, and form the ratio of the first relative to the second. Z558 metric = 0.977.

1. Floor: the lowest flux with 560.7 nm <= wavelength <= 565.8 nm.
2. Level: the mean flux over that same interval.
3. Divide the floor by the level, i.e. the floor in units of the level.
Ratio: 0.857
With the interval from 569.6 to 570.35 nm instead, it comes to 0.917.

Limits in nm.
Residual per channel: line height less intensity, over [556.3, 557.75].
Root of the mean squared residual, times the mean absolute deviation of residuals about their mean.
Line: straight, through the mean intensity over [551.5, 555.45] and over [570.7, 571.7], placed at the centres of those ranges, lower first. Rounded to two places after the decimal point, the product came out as 0.12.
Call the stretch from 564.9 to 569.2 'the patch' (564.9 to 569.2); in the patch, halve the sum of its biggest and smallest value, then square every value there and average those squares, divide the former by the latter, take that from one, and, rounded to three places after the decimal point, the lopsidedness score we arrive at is 0.864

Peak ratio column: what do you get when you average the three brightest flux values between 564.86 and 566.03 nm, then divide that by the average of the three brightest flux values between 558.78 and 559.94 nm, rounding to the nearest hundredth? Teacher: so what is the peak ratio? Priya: 0.92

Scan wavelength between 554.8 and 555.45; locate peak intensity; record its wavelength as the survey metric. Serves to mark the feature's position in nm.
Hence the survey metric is 555.382 nm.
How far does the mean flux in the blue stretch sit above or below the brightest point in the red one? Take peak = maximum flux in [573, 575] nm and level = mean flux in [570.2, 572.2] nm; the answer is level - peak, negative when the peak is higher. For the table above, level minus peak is -1.14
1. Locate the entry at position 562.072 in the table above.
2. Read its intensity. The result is 7.69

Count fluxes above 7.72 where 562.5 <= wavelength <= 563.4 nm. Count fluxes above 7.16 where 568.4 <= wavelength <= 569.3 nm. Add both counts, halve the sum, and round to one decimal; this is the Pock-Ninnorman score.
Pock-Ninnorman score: 5.0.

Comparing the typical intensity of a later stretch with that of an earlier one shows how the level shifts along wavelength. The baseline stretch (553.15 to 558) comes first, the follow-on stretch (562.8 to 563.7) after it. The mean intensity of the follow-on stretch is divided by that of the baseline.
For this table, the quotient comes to 1.04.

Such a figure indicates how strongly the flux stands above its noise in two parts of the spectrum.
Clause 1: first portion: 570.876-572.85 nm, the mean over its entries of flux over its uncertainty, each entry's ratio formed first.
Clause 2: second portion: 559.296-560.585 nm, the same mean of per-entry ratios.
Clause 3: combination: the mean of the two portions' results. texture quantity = 17.8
